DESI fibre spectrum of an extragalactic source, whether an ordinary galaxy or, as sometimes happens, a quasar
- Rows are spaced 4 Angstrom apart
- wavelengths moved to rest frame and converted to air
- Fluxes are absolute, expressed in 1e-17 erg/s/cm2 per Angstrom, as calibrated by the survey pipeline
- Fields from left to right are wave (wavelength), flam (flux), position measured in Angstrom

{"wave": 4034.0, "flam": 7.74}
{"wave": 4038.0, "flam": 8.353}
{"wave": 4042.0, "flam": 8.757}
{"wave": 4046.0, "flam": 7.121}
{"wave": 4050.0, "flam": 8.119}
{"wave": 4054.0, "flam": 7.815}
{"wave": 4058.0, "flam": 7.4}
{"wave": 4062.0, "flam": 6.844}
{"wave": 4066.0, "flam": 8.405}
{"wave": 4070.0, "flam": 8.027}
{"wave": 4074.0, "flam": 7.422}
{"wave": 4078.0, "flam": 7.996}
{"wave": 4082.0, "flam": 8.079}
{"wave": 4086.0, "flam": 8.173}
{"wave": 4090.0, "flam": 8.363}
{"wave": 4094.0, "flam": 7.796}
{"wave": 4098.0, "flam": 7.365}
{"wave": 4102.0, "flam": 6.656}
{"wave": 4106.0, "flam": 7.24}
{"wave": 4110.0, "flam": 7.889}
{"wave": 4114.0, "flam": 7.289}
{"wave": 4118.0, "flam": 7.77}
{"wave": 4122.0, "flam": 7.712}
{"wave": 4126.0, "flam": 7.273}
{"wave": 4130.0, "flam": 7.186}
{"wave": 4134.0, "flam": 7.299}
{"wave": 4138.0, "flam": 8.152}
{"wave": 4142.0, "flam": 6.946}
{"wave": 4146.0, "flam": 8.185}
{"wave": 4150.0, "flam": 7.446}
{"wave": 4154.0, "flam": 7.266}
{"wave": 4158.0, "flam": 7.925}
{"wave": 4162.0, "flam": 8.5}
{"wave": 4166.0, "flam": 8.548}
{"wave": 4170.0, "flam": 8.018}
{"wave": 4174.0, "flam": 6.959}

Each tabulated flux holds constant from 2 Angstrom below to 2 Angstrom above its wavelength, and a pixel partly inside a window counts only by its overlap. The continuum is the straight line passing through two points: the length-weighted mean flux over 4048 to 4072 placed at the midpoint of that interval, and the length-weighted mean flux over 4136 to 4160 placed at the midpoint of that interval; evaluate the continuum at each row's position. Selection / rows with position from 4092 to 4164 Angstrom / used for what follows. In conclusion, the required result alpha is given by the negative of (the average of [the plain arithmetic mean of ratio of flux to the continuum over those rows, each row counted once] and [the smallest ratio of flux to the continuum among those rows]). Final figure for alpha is -0.92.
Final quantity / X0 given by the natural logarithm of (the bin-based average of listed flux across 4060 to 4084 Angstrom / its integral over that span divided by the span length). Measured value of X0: 2.05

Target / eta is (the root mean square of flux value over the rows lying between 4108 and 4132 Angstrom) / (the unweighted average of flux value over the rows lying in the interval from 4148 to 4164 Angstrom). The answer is 0.97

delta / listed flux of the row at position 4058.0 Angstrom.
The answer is 7.4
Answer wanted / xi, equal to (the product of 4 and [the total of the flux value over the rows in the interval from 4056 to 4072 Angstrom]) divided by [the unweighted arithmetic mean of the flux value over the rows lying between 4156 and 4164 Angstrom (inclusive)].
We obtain 15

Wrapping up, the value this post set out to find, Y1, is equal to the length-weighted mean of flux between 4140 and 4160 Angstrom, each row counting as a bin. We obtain 7.6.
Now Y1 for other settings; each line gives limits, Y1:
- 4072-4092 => 8.0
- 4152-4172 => 8.1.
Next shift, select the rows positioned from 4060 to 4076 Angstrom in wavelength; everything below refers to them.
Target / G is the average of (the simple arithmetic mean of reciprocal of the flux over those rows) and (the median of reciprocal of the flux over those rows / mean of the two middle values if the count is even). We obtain 0.130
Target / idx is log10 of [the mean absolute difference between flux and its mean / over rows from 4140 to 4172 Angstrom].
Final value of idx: -0.322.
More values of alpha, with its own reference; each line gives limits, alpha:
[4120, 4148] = -0.94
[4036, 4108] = -0.93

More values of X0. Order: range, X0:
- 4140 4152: 2.02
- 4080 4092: 2.10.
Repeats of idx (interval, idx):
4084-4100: -0.464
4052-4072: -0.336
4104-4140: -0.512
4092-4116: -0.504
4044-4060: -0.452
